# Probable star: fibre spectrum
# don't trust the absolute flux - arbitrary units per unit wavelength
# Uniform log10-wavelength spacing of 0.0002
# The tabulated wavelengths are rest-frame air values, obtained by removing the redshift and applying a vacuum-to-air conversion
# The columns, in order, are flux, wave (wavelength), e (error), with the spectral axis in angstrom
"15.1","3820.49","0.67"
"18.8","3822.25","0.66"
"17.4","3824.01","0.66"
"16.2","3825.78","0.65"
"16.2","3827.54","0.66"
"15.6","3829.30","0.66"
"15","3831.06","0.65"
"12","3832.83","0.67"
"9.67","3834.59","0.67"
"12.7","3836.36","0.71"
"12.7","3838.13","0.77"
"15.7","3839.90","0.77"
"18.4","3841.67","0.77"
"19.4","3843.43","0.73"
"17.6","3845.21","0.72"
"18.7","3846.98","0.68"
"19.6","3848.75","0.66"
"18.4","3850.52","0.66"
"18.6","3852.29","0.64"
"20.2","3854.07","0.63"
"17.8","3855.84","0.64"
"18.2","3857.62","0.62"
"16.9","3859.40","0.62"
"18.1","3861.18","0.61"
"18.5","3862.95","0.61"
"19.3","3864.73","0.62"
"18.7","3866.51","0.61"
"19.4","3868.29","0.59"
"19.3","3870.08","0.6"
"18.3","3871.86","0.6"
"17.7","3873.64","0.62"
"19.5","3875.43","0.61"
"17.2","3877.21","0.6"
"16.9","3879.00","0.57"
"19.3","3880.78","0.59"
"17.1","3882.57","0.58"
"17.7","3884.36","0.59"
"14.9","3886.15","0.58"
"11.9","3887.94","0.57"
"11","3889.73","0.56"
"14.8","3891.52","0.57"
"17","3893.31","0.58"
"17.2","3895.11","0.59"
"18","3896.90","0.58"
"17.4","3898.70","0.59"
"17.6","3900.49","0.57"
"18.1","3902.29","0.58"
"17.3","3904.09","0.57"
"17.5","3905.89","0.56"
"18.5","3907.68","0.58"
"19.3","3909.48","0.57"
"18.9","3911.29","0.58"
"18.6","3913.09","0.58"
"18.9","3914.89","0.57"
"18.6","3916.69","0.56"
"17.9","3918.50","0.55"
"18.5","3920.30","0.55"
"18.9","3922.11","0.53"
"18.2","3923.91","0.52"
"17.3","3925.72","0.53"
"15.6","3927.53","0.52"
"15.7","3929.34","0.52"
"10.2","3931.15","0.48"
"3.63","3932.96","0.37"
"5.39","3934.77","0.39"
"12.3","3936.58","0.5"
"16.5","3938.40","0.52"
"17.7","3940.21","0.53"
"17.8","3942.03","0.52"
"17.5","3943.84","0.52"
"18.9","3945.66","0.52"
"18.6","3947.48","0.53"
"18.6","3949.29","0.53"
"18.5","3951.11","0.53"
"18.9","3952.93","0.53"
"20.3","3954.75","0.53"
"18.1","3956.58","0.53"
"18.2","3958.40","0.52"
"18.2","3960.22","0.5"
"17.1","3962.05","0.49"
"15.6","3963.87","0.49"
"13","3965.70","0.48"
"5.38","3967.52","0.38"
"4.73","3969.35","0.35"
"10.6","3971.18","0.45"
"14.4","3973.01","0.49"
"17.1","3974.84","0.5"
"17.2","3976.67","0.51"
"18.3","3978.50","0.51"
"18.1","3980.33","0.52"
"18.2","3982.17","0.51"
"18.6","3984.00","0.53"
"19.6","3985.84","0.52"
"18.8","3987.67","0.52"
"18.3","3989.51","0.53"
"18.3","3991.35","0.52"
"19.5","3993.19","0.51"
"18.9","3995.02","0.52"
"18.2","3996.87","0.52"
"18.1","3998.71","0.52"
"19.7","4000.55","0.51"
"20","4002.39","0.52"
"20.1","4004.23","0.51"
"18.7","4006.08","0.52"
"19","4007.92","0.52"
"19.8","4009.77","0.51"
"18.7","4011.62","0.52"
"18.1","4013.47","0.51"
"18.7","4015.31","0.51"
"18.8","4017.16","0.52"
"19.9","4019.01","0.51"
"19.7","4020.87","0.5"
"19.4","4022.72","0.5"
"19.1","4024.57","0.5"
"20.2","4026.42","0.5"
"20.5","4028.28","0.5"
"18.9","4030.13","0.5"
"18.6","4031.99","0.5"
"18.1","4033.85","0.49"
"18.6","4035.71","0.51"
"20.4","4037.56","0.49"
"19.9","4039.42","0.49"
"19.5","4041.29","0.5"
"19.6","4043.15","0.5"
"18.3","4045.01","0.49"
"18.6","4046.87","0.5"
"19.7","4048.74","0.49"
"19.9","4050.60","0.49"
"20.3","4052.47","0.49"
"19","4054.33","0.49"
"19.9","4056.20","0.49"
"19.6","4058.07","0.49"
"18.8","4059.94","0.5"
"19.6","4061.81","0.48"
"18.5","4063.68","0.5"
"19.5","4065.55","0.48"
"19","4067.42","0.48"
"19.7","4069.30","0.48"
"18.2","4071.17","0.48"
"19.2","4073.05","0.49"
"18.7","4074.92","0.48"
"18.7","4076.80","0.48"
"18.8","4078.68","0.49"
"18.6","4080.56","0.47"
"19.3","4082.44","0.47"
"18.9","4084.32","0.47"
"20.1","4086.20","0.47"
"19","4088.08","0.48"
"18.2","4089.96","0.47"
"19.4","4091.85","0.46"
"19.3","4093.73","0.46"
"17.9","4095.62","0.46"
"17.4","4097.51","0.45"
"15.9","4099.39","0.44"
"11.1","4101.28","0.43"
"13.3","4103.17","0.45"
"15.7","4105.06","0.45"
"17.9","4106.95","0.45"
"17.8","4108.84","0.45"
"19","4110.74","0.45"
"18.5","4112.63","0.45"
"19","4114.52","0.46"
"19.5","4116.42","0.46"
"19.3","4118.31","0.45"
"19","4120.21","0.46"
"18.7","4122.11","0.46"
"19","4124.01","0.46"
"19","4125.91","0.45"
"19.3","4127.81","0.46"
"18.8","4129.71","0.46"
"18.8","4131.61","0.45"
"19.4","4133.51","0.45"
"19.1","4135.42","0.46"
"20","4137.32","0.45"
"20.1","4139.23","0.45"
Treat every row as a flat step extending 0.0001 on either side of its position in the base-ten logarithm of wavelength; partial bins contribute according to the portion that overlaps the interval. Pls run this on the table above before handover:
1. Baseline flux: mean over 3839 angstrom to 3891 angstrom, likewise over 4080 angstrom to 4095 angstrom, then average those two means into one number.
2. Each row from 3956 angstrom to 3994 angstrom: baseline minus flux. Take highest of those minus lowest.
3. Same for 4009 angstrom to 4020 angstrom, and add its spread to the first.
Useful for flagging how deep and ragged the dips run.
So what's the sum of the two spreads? 16.7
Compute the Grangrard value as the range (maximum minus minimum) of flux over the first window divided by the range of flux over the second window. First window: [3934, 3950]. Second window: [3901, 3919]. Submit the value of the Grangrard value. 6.8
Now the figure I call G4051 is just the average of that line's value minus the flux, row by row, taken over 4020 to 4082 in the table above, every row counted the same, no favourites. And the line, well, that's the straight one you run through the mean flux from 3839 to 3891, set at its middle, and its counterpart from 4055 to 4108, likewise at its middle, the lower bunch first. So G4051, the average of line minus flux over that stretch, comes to -1.1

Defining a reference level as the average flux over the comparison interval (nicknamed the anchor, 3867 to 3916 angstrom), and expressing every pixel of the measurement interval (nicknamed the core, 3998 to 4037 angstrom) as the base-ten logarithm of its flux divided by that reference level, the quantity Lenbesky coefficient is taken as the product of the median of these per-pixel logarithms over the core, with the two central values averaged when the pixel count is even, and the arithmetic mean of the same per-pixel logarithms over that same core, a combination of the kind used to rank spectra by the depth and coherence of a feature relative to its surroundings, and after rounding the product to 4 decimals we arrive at 0.0016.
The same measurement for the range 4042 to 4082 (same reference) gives 0.0016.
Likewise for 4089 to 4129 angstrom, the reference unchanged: 0.0002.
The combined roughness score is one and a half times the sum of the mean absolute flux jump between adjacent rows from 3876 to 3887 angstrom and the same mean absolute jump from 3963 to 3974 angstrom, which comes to 8.7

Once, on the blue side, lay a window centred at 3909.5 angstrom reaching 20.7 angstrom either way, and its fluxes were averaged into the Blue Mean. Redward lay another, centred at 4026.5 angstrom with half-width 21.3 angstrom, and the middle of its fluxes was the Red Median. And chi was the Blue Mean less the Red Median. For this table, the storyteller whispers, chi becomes -1.6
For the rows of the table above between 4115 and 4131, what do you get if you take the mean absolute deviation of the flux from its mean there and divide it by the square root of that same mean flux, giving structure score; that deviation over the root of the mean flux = 0.1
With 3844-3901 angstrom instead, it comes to 0.3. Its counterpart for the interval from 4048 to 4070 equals 0.1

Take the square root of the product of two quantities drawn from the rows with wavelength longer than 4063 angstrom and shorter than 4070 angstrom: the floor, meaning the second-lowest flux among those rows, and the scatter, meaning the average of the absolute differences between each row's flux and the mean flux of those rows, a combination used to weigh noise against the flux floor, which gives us 2.8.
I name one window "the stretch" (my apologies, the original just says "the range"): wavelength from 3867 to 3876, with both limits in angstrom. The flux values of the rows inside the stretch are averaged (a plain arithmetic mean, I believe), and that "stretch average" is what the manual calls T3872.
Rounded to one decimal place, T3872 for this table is 18.8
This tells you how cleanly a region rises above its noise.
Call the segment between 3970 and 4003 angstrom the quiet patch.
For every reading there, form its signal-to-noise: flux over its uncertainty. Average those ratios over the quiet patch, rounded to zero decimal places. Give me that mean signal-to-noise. 35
